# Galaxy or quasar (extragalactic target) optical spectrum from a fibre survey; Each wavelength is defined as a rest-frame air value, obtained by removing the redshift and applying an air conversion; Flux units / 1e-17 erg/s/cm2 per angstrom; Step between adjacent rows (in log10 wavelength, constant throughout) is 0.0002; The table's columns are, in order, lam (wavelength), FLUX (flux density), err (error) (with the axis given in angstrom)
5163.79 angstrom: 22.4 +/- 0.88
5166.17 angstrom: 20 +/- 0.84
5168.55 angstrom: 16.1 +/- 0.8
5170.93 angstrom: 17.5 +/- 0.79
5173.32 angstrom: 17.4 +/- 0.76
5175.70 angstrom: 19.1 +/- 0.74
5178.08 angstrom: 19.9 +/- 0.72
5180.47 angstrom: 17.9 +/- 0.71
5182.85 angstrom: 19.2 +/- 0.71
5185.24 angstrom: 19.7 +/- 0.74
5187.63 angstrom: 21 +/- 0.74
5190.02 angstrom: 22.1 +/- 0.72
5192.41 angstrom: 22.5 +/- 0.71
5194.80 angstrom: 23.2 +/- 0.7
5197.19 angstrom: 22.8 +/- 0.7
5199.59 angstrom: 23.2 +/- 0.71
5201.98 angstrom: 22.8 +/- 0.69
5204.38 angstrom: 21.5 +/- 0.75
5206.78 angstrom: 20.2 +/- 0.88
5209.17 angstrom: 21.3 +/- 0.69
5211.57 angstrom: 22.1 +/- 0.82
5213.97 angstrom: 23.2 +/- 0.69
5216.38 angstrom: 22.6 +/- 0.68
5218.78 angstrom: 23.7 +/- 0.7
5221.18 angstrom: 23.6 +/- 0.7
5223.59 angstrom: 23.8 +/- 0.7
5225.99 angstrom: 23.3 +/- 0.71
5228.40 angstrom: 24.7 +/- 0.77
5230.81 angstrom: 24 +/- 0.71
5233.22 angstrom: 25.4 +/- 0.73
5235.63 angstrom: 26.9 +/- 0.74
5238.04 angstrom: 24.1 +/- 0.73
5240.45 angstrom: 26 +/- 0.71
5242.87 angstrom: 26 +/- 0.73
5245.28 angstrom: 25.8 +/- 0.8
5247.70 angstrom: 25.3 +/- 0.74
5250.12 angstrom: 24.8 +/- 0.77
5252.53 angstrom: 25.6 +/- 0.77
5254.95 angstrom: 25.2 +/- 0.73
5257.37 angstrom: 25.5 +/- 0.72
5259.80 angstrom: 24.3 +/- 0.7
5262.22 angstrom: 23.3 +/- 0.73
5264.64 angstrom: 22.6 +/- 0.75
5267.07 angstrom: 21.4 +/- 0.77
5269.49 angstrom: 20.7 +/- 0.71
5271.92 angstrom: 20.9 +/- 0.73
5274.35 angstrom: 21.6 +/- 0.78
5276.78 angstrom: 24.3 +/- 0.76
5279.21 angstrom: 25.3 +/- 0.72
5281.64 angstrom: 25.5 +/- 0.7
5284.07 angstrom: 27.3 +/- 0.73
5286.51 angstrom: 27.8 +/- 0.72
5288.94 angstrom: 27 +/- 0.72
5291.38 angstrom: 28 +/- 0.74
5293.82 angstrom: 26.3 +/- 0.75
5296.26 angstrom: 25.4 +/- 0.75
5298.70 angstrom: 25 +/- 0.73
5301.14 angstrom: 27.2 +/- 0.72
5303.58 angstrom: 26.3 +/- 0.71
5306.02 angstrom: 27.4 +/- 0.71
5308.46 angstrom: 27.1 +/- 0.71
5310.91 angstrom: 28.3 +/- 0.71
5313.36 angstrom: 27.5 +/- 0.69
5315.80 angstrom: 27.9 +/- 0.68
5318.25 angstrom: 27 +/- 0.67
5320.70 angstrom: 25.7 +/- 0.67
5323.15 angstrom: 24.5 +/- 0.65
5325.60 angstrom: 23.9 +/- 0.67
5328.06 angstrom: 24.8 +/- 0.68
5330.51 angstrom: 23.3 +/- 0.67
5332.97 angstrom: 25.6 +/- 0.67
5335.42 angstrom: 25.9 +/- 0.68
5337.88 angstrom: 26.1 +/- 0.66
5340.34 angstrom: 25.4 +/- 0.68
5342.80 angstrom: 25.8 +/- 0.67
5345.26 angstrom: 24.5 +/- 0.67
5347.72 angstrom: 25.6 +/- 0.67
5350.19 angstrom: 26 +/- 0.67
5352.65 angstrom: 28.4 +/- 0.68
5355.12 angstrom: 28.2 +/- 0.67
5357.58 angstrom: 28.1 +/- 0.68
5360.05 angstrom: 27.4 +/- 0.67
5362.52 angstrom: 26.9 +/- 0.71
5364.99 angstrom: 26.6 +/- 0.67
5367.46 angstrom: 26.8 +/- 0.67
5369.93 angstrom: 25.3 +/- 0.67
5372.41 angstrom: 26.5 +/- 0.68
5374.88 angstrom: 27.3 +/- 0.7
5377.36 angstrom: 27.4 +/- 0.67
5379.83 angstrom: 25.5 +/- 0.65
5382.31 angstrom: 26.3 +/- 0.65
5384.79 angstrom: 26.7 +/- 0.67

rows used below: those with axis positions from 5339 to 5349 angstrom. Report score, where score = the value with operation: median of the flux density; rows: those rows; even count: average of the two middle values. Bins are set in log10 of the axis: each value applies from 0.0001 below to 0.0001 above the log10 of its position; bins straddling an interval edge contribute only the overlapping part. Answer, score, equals 25.5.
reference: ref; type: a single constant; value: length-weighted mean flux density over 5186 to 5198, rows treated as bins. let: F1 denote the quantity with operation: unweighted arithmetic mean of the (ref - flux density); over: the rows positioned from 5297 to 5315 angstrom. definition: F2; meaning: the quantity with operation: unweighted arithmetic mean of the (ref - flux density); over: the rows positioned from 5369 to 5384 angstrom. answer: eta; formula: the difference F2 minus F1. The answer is 0.6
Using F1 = -4.8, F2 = -4.2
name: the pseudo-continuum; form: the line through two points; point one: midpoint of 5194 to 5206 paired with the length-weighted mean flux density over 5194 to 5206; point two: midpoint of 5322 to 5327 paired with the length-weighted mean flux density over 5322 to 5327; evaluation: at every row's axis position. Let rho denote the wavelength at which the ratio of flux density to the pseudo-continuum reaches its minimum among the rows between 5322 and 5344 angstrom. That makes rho 5330.51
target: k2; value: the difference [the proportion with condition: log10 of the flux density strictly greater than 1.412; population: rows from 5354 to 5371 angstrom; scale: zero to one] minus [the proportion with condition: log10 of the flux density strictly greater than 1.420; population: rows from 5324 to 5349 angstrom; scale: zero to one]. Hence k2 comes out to 0.9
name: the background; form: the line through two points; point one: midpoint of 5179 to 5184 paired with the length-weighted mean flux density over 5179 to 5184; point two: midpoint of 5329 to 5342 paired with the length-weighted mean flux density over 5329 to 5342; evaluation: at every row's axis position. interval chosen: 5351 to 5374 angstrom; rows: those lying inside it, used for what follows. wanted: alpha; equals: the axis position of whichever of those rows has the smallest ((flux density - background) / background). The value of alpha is 5369.93 angstrom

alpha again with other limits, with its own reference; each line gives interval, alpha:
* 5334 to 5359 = 5345.26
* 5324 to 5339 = 5330.51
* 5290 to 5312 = 5298.70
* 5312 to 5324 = 5323.15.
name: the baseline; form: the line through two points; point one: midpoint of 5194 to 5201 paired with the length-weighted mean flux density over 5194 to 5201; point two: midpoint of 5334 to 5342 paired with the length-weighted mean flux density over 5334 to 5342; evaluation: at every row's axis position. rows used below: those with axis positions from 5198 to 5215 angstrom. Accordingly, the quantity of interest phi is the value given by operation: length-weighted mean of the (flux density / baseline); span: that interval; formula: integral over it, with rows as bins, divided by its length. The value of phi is 0.95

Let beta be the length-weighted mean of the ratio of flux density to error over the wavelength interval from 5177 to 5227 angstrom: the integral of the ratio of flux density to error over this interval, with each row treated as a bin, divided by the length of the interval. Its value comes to 30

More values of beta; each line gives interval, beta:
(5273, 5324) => 37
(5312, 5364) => 39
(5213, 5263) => 34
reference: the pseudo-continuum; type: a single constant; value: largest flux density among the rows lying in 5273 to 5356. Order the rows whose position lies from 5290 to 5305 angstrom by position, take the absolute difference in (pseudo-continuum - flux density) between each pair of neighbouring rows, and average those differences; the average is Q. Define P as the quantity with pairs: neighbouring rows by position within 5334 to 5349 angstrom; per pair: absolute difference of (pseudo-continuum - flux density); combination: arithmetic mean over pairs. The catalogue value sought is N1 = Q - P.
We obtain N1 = 0.5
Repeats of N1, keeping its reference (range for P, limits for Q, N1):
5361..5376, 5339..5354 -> 0.3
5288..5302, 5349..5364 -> -0.5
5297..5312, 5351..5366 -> -0.8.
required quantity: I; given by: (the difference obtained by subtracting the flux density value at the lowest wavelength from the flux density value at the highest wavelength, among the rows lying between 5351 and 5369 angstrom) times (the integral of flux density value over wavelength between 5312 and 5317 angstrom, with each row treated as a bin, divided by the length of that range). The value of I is -44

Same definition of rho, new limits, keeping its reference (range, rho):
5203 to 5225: 5206.78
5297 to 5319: 5298.70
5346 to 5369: 5347.72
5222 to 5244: 5225.99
